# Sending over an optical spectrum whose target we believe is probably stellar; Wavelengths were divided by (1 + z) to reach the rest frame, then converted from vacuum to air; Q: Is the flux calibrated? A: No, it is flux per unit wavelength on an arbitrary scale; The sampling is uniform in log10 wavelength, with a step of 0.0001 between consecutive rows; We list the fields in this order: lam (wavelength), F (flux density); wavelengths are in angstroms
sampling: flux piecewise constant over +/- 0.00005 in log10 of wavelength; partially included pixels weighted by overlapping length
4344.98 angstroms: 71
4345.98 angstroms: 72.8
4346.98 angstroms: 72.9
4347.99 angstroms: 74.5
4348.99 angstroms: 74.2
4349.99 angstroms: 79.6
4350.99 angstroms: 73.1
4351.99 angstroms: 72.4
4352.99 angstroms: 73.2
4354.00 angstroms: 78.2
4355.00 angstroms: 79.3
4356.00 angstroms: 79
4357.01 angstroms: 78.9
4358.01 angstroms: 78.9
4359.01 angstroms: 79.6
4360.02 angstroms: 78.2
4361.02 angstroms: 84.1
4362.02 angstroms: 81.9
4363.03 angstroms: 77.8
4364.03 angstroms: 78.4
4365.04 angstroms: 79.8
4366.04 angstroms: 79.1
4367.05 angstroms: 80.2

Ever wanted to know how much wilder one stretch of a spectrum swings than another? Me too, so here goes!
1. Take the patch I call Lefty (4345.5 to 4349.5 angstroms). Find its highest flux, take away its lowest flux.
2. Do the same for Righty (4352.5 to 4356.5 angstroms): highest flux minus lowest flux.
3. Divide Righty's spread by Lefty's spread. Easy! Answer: 3.6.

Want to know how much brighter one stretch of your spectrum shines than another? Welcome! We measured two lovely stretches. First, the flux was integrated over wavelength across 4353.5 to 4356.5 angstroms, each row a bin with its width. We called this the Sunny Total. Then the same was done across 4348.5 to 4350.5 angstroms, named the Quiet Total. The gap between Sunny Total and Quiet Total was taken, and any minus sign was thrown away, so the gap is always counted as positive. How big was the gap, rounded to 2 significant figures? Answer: 83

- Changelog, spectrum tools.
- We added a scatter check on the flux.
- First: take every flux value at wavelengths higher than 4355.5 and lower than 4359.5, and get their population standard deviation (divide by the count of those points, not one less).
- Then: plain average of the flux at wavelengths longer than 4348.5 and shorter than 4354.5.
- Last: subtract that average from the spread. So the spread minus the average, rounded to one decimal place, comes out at -74.8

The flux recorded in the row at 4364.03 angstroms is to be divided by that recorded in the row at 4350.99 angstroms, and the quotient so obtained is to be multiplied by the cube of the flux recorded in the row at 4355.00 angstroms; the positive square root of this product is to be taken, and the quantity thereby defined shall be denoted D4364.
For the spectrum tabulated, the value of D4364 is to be 731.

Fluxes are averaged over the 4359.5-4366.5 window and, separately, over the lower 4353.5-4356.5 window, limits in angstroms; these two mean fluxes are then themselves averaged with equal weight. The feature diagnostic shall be 79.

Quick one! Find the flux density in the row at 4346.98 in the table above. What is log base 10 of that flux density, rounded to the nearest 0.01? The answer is 1.86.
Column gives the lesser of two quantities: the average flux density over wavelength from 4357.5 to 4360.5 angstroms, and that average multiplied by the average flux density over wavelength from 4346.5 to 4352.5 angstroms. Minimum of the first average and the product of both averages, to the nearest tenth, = 78.9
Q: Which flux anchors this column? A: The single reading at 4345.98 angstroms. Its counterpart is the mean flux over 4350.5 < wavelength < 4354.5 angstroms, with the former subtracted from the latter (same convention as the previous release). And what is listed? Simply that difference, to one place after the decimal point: 1.4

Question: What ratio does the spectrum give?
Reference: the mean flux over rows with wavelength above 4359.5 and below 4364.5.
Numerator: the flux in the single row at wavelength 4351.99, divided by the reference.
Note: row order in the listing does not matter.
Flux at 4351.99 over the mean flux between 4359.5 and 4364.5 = 0.90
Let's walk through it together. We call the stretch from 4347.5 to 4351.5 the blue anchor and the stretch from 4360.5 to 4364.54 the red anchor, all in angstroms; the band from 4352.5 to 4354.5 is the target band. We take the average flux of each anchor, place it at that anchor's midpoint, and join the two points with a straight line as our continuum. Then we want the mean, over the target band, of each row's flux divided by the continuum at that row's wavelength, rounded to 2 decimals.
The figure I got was 0.98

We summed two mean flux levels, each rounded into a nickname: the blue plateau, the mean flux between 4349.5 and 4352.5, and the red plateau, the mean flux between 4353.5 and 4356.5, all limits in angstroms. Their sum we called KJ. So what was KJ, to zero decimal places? 154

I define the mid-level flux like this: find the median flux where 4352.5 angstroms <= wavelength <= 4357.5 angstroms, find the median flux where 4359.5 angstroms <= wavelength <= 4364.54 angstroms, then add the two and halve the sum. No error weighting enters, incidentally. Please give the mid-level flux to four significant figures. 78.65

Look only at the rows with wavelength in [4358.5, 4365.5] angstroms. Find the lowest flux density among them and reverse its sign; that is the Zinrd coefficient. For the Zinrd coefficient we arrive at -78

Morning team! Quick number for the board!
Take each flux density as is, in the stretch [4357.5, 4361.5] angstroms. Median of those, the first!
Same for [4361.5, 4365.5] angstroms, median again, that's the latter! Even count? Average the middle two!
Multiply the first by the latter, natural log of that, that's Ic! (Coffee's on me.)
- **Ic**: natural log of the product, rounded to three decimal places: 8.743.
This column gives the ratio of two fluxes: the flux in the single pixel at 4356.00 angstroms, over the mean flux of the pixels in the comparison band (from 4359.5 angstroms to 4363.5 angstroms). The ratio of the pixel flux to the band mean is 0.98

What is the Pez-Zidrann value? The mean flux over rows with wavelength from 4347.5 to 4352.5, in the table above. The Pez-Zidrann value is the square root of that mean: 8.65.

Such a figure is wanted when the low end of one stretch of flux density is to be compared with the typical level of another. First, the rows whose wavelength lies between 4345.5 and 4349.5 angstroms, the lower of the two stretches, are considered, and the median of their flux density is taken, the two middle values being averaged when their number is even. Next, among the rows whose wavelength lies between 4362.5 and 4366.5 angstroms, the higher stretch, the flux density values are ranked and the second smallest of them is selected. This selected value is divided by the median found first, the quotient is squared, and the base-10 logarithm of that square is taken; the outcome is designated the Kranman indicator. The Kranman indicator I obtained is 0.055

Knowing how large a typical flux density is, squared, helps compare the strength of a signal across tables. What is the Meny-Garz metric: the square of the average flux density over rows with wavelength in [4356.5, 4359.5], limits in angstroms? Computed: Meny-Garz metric 6262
